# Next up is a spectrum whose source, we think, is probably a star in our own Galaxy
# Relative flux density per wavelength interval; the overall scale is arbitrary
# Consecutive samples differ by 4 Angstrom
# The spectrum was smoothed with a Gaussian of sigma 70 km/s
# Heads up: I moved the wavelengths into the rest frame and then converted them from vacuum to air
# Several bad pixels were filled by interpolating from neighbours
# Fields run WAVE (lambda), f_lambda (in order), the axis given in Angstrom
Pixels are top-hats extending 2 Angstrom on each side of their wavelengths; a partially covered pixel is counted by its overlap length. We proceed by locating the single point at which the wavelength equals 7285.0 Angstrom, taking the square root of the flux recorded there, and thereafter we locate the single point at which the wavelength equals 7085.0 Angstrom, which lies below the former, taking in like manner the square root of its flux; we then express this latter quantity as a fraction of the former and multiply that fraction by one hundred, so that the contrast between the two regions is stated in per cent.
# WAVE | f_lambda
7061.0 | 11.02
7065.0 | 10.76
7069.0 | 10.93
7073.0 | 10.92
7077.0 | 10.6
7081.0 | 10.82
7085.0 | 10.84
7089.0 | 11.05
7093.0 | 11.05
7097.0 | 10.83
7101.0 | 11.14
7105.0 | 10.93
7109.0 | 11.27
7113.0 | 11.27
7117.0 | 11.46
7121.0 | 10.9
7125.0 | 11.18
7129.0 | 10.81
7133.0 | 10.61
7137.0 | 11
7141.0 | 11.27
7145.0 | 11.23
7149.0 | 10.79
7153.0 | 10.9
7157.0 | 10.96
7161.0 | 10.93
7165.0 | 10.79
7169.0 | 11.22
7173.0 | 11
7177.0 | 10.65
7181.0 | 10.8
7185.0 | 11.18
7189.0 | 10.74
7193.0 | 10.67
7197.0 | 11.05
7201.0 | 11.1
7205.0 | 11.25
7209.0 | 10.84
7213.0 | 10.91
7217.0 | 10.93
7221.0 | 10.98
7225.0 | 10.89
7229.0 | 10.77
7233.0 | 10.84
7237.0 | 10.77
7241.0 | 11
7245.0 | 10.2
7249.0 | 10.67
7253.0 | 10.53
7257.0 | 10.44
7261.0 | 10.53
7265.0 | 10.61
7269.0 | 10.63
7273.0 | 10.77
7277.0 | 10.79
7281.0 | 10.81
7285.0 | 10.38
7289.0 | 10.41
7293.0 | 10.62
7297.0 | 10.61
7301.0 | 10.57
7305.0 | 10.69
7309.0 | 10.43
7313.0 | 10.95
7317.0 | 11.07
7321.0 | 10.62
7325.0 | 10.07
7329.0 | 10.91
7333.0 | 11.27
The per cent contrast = 102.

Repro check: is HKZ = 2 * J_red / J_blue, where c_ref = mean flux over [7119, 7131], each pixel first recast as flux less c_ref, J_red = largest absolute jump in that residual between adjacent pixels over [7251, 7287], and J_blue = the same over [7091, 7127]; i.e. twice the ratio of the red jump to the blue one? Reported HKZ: 1.54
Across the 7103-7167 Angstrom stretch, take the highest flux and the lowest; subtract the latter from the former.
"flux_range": 0.85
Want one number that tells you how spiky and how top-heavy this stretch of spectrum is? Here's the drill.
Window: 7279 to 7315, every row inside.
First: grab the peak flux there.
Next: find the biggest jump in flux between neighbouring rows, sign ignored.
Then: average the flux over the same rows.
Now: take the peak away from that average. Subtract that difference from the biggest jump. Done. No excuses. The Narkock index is 0.86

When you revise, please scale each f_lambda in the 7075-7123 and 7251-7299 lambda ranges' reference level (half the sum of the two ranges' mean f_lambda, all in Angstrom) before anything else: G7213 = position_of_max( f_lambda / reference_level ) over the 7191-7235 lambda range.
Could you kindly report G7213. 7205.0 Angstrom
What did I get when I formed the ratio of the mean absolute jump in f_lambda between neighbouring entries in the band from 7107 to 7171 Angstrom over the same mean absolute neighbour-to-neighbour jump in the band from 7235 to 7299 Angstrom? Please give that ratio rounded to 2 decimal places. 1.26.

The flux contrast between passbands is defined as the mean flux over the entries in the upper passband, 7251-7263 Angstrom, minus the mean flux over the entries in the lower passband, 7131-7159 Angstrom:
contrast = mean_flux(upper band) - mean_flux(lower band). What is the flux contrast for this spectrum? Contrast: -0.47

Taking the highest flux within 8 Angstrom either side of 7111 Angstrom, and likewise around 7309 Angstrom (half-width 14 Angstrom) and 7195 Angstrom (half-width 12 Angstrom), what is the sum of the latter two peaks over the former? 1.95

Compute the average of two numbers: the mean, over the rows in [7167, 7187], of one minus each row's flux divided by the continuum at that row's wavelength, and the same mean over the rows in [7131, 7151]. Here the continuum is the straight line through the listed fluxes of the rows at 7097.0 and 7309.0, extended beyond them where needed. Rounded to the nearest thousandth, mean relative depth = -0.024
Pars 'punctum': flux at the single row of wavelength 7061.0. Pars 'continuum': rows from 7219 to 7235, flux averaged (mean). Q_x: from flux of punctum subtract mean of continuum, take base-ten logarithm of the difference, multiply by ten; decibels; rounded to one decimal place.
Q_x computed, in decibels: -8.2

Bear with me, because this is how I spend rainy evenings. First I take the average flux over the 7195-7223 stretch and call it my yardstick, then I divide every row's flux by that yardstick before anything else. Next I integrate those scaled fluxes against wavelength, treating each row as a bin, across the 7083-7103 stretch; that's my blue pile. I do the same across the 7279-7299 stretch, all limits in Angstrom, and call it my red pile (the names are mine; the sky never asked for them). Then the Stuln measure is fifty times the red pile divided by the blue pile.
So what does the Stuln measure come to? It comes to 48.1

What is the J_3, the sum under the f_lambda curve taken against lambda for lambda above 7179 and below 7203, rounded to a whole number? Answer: 262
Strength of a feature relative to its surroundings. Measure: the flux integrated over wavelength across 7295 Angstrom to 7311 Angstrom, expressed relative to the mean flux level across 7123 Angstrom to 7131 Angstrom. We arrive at 15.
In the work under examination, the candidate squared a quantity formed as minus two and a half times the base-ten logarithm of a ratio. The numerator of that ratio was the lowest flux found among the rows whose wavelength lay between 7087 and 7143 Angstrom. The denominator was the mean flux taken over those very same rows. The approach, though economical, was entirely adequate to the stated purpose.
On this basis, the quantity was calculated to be 0.0020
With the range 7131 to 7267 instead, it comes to 0.0046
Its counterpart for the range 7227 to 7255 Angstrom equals 0.0025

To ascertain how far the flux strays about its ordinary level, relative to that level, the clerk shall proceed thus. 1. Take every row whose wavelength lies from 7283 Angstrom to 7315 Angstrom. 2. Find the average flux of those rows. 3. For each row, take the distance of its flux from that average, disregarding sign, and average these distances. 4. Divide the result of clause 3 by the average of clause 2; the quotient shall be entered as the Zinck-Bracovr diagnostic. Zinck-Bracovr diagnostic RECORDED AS 0.013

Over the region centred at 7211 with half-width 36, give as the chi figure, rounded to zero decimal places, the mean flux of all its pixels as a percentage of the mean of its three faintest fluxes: 103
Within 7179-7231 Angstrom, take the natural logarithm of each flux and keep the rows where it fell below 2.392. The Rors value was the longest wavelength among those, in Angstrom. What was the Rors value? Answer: 7229.0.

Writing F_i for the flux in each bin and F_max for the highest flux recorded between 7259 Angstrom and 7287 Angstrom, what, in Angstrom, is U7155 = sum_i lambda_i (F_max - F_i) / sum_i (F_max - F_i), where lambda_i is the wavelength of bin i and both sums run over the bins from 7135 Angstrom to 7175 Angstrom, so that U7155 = 7152.9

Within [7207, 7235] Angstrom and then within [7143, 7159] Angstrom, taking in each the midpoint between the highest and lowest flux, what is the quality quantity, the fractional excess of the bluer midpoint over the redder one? 0.012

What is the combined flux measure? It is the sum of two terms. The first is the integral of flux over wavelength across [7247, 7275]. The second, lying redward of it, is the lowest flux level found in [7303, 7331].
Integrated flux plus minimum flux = 307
